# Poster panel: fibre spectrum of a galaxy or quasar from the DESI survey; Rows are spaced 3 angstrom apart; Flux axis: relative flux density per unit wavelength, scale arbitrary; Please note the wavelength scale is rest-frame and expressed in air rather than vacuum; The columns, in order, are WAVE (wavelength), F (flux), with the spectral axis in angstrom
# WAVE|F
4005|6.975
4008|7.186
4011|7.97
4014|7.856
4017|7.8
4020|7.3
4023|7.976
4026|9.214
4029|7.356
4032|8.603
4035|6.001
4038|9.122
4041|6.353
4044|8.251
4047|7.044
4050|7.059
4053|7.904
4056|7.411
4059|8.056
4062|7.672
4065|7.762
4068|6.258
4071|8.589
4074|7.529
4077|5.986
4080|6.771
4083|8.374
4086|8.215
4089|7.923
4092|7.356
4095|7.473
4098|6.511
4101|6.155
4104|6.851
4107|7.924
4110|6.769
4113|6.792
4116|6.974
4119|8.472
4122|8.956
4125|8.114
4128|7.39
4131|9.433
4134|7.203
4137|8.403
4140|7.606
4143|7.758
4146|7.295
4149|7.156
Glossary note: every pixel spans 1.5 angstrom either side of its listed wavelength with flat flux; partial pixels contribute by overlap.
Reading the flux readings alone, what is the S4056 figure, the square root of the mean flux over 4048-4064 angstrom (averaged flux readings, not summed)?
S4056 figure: 2.76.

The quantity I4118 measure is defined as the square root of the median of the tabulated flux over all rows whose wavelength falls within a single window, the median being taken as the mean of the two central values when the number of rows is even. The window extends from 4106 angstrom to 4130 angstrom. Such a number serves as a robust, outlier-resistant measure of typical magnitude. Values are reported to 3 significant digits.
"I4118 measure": 2.77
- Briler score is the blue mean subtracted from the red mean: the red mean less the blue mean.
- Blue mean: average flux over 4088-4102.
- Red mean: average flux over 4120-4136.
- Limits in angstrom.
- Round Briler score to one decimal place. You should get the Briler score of 1.1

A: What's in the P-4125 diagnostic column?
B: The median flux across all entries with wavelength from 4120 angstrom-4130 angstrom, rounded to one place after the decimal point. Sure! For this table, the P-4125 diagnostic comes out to 8.1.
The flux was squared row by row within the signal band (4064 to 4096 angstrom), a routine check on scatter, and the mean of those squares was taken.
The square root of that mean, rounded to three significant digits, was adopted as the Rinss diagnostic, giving 7.52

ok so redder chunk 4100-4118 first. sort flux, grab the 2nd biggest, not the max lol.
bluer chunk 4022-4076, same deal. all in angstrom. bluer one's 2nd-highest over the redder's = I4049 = 1.31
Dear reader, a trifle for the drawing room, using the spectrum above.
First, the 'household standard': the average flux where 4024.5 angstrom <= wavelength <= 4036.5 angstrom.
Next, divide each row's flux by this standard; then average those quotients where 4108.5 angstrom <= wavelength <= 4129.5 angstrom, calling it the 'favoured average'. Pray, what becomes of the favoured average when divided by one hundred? 0.0098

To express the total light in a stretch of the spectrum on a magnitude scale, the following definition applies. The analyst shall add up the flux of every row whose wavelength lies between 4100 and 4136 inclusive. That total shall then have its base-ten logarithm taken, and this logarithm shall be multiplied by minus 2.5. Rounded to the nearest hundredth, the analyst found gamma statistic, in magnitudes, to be -4.90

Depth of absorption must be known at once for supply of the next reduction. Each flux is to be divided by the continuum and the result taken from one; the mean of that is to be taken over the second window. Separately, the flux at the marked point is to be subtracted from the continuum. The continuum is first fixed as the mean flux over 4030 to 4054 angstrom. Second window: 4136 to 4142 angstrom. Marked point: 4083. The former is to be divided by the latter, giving 0.07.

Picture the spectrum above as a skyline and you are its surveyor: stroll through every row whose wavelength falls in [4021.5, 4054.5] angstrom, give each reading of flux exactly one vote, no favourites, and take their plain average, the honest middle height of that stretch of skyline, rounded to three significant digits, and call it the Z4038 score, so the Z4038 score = 7.72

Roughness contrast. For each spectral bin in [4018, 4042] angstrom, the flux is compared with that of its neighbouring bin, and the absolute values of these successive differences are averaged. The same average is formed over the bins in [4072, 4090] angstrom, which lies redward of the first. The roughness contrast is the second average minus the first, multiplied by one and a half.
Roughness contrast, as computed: -1.6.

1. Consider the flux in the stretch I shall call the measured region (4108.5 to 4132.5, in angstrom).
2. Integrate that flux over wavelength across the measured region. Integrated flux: 189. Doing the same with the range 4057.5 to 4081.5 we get 176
